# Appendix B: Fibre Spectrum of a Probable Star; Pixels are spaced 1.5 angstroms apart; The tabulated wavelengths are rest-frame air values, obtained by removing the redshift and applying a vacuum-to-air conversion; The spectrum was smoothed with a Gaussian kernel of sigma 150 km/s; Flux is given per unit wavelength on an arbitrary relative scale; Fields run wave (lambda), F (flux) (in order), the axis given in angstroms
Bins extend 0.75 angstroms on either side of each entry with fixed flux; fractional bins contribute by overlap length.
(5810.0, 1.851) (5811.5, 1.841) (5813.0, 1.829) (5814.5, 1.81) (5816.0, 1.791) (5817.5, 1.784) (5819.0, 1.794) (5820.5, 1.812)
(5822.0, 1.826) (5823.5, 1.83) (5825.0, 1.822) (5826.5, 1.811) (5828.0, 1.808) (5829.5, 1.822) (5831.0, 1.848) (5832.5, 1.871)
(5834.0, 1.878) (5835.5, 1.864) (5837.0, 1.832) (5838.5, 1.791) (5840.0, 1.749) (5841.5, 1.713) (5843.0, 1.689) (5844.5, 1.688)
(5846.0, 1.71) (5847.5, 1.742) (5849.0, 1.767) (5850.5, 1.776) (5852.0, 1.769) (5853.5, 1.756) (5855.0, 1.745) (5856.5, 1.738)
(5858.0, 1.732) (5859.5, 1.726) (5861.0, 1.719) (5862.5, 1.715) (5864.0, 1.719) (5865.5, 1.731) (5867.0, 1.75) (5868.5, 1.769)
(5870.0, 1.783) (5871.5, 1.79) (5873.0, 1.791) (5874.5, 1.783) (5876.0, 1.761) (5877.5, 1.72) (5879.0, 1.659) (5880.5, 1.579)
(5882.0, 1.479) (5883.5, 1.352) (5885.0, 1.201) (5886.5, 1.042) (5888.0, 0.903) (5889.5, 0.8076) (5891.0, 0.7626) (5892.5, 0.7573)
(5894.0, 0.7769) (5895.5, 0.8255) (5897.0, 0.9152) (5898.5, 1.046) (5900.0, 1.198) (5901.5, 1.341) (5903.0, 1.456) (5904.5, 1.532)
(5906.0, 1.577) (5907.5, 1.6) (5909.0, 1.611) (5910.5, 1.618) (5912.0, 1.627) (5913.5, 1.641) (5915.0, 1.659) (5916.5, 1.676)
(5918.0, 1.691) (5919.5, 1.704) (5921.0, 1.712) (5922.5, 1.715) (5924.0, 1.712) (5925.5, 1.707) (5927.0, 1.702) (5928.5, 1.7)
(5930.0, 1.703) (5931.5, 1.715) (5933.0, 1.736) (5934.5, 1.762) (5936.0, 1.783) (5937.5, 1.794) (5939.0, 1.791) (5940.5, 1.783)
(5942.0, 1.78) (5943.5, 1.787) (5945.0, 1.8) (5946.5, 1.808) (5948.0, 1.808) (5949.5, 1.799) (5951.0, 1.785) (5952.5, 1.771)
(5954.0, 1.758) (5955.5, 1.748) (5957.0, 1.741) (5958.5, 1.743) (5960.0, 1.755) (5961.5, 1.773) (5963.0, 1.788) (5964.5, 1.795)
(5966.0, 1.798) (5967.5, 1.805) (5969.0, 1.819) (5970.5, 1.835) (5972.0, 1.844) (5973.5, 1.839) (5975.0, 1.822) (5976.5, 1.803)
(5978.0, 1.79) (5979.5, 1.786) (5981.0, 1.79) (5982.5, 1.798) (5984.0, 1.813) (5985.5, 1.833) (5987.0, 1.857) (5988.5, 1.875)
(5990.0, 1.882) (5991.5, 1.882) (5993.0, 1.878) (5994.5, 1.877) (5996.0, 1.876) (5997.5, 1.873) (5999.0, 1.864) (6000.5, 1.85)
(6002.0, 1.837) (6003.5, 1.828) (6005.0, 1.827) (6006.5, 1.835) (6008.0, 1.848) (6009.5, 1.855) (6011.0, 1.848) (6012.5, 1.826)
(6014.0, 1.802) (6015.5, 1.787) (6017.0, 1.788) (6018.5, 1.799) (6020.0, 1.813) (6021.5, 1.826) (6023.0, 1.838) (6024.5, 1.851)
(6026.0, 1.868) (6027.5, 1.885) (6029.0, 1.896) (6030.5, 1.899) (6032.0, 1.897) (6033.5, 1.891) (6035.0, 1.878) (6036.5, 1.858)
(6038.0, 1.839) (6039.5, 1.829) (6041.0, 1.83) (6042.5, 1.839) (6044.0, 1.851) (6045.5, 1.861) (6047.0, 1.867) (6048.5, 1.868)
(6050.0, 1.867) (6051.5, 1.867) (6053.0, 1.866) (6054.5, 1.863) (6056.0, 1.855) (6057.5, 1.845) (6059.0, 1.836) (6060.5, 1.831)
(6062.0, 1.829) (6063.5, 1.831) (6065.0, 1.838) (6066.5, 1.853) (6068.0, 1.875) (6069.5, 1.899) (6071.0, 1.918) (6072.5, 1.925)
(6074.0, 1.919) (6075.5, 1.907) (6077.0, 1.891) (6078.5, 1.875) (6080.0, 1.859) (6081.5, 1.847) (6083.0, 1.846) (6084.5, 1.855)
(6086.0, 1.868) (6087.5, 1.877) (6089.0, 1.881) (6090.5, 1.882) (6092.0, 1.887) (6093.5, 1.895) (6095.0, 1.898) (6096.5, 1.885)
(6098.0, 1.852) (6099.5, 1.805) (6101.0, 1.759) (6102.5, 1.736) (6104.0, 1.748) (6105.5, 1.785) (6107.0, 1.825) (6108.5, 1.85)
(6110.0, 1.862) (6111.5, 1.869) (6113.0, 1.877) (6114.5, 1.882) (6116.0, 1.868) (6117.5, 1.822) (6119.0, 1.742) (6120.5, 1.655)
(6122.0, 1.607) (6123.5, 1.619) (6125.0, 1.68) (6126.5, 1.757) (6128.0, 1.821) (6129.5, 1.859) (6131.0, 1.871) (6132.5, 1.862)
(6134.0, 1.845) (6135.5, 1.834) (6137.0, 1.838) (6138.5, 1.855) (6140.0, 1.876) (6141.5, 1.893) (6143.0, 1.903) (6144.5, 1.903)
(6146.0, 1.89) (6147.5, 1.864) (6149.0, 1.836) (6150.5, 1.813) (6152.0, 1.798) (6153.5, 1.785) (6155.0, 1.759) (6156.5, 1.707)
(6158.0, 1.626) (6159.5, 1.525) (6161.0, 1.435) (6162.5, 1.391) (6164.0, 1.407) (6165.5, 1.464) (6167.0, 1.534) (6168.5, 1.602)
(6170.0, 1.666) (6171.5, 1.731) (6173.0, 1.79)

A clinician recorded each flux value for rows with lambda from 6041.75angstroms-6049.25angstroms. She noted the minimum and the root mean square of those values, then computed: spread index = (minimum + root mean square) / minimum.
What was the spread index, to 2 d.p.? 2.01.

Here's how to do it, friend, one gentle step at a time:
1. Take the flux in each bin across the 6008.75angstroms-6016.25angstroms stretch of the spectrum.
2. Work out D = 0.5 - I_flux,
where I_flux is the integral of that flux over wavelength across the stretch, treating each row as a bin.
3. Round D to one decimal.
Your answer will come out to -13.2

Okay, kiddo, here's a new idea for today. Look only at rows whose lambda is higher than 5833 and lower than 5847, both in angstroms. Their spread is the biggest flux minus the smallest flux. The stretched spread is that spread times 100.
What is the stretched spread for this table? 19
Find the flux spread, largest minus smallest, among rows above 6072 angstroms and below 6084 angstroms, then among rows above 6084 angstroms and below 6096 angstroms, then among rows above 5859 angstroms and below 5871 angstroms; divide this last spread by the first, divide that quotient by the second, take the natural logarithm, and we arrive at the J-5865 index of 3.0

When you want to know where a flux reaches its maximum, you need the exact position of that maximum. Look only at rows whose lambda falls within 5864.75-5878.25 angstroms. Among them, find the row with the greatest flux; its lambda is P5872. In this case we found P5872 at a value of 5873.0 angstroms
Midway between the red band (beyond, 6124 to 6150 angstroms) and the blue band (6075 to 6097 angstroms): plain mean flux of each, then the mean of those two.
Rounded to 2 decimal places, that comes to 1.86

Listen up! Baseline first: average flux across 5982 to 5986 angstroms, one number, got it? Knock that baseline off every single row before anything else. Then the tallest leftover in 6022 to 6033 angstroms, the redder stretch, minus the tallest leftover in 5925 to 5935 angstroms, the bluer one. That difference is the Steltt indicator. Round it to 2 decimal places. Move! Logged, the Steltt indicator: 0.14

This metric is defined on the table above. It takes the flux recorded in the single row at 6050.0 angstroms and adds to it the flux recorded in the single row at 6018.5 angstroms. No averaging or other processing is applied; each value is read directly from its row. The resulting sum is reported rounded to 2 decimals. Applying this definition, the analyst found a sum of 3.67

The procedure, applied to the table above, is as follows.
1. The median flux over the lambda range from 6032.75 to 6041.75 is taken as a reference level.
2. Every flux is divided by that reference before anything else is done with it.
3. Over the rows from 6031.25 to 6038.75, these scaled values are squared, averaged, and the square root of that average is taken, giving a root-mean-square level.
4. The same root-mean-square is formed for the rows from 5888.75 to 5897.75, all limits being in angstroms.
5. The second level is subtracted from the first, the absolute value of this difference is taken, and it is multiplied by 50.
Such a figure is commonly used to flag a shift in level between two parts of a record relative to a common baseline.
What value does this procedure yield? 29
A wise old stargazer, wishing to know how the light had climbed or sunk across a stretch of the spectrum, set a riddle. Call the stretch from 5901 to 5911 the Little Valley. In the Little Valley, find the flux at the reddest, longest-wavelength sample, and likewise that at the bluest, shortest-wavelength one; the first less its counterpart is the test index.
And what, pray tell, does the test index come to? 0.28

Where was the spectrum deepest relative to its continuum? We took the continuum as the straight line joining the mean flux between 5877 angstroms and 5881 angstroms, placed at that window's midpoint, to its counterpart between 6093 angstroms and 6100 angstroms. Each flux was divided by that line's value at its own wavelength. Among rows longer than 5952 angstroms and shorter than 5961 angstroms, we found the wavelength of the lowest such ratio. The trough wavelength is 5957.0 angstroms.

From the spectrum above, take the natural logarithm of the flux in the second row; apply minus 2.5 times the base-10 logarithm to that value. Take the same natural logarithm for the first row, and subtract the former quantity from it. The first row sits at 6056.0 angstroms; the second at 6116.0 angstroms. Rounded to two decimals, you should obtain 0.11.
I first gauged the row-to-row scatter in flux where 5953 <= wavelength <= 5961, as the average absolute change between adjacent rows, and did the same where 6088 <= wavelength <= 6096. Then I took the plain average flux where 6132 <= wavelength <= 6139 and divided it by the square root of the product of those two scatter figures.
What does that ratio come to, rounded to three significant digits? 322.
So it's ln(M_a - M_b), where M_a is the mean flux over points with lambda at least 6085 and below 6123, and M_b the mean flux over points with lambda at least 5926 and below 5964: -2.8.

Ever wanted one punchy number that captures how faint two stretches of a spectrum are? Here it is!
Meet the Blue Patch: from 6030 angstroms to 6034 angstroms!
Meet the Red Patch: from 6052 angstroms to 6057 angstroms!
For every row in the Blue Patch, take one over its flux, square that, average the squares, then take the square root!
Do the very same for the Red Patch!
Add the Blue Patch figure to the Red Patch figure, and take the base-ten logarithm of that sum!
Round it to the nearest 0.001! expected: 0.027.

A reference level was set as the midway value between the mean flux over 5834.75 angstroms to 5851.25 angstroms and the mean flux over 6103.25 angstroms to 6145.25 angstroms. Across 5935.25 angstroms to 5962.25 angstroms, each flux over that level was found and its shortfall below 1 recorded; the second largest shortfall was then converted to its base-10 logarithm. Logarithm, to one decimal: -1.6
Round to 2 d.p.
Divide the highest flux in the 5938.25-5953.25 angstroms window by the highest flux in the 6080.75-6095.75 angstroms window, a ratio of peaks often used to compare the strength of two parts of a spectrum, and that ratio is 0.95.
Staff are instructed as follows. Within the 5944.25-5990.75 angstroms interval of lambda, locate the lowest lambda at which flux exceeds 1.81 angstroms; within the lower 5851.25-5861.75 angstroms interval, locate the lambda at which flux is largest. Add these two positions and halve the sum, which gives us 5910.5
